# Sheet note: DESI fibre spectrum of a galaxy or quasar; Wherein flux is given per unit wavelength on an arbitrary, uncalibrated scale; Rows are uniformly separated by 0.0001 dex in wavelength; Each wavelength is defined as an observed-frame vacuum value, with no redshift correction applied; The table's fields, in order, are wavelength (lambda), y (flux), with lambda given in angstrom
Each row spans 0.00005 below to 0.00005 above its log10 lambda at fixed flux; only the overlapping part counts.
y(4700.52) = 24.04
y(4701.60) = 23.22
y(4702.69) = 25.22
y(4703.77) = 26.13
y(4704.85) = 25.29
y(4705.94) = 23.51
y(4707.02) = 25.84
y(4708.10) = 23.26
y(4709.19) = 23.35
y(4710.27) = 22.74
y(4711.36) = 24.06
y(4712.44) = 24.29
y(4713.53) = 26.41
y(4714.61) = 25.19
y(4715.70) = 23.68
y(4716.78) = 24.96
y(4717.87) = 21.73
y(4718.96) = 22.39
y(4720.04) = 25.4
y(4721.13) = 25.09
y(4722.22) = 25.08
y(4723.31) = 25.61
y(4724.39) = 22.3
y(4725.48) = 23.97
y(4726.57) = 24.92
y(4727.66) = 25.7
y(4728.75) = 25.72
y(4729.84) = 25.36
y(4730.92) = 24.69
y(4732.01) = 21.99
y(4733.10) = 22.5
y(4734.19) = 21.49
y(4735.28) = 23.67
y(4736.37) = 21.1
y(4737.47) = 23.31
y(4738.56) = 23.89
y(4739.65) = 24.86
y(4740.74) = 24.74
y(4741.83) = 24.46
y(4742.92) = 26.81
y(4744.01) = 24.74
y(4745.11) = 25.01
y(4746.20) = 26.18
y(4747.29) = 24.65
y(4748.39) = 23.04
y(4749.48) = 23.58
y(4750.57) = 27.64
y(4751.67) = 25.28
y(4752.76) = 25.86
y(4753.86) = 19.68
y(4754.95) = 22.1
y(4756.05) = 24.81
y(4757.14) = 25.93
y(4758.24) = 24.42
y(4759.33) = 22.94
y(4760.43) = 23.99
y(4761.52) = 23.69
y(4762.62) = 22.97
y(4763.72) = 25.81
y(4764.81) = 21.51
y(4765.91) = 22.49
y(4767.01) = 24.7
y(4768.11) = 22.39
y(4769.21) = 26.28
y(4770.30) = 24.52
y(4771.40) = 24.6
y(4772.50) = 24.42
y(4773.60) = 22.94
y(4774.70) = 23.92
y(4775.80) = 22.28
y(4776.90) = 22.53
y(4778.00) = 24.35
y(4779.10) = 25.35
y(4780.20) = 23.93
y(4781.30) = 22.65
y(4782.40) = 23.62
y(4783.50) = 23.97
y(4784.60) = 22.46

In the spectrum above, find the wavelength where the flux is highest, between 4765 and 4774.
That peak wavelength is 4769.21 angstrom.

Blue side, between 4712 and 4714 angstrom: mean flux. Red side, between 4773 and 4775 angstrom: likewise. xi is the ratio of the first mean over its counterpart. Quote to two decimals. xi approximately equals 1.08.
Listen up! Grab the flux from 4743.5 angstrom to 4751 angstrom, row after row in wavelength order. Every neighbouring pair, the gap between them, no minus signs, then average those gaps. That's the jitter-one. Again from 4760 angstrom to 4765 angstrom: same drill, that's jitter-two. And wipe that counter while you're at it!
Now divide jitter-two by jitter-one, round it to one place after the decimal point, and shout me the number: 1.3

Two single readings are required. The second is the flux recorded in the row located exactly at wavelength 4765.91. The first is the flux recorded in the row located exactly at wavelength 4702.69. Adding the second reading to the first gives 47.7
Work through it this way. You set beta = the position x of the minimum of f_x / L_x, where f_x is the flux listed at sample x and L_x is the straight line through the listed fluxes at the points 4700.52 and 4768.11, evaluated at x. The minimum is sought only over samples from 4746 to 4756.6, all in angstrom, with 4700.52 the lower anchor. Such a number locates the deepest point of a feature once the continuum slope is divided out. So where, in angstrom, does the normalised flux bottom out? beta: 4753.86 angstrom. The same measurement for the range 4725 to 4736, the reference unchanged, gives 4734.19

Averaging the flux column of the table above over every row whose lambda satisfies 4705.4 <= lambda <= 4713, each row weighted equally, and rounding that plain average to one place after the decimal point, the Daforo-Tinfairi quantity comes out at 23.9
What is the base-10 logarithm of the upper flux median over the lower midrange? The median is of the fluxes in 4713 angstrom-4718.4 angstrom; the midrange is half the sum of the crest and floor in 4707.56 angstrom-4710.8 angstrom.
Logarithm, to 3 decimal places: 0.035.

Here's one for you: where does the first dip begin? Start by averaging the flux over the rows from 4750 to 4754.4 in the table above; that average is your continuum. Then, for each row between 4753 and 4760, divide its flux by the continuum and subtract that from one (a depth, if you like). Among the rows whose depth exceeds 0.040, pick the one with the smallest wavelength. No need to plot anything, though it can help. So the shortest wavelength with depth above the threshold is 4753.86 angstrom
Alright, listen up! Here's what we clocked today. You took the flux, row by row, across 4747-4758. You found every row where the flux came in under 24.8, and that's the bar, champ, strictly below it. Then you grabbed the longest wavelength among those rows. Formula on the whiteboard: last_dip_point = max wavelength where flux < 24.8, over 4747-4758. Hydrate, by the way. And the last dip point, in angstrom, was 4754.95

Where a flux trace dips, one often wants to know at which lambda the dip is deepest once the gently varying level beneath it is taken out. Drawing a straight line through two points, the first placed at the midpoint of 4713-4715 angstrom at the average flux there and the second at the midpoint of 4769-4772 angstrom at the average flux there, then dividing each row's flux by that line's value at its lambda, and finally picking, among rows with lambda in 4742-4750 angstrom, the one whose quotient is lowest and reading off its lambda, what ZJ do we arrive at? 4748.39 angstrom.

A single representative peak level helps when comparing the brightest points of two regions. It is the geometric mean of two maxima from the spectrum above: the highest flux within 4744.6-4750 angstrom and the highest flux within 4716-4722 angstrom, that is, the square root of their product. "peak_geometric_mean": 25.8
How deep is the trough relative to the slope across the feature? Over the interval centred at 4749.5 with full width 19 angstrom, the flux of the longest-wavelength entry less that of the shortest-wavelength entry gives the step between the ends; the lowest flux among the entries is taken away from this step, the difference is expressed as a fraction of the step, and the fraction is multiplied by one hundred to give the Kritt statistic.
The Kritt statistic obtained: 6250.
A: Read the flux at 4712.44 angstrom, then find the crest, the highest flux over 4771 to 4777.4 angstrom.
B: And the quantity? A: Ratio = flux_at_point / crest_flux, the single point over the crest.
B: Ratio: 0.99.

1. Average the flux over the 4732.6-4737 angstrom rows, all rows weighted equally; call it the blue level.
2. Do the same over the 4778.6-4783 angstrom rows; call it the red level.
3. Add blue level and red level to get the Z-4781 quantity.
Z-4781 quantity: 46.1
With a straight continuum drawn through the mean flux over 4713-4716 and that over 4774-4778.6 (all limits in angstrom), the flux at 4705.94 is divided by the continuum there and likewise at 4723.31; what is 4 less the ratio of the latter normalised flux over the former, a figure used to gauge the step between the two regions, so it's 2.89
